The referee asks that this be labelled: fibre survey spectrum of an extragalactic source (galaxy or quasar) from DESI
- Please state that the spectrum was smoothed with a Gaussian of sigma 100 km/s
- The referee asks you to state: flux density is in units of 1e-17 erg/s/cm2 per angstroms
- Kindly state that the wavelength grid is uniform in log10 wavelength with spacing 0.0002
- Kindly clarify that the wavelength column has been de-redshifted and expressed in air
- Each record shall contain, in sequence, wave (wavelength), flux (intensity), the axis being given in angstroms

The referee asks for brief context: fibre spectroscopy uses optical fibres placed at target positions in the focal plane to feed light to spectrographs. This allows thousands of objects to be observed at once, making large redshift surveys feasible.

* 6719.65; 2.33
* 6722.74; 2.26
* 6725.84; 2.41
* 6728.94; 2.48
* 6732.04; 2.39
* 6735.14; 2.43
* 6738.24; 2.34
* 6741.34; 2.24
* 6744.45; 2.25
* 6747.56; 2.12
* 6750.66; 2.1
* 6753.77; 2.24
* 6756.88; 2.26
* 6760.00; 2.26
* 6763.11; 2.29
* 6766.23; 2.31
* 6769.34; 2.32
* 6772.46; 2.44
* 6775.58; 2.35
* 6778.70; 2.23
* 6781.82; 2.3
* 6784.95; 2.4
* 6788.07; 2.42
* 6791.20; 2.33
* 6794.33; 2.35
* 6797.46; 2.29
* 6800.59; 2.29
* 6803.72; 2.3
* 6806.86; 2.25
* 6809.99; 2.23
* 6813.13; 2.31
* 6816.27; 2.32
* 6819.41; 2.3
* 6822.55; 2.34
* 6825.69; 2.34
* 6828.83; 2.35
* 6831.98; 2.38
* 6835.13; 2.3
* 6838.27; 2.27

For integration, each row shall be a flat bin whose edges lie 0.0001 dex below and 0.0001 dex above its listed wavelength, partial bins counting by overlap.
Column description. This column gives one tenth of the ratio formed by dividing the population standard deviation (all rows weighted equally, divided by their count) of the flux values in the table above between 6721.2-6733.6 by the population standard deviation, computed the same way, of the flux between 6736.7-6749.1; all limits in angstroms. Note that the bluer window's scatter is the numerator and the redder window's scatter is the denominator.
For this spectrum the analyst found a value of 0.10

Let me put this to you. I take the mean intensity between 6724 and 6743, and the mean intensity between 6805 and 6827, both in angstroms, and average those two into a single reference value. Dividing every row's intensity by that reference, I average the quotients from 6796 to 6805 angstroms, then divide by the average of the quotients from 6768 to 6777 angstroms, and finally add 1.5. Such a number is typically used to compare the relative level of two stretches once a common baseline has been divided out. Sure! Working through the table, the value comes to 2.47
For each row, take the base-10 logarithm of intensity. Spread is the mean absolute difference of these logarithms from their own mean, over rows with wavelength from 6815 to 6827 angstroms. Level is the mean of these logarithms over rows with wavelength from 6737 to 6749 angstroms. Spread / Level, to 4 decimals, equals 0.0080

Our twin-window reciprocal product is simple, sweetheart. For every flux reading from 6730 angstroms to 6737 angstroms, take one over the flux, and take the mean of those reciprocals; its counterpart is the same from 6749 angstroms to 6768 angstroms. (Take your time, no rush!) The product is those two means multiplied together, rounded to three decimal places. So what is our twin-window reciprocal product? 0.185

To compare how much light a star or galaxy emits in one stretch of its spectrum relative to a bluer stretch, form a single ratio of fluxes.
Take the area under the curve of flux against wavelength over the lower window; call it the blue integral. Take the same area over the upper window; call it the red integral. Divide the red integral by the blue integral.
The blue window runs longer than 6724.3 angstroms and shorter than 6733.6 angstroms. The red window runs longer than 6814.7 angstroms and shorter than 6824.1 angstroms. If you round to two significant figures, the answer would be 0.97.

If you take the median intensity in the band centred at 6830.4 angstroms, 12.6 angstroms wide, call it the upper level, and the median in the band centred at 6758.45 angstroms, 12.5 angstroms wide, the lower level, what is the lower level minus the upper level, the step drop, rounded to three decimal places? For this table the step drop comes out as -0.085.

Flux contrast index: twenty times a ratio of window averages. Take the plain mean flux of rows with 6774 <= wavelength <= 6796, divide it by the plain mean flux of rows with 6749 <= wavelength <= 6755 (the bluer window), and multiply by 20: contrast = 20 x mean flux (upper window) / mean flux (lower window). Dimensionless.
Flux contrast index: 21.6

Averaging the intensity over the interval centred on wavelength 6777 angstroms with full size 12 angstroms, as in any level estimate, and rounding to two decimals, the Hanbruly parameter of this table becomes 2.33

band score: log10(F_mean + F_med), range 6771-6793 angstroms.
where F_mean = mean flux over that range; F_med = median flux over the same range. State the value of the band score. 0.672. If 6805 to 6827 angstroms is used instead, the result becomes 0.664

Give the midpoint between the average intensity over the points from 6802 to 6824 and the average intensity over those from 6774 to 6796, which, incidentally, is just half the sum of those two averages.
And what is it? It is 2.32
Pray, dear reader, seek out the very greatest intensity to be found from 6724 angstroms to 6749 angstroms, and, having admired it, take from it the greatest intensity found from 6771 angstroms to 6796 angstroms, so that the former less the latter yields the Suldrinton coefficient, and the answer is 0.040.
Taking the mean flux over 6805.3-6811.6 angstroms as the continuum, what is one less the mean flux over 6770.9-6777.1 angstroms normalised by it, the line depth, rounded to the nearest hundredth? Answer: -0.07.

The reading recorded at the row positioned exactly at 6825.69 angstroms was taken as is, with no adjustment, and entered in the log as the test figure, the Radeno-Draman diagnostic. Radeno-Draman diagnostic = 2.34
